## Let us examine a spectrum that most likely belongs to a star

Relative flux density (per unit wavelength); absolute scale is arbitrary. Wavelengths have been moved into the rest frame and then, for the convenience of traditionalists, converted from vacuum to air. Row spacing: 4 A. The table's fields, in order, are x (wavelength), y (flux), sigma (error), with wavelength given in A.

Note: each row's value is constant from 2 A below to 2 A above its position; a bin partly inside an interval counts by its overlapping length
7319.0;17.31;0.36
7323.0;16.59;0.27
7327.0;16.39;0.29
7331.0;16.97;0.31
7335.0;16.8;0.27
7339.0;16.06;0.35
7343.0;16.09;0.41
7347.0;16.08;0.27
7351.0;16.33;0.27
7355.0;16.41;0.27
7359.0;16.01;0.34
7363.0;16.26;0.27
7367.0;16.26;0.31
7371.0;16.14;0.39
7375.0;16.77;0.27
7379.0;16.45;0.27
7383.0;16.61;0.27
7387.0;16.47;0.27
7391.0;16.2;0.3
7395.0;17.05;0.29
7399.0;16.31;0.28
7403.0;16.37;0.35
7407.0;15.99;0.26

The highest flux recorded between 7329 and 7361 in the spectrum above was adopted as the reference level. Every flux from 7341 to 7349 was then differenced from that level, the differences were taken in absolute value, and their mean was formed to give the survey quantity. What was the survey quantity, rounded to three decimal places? 0.885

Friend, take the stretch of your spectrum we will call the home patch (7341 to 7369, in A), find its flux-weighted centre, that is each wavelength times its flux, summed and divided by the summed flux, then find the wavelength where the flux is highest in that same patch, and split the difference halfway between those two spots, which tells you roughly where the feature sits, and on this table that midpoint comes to 7355.0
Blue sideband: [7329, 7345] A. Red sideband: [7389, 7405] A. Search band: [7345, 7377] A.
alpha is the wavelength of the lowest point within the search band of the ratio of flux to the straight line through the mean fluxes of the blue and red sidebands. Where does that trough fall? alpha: 7359.0 A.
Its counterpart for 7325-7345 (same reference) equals 7339.0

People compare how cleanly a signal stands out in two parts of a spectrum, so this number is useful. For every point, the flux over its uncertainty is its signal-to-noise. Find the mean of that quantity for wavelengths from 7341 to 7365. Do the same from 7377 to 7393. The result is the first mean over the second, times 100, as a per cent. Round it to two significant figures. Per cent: 92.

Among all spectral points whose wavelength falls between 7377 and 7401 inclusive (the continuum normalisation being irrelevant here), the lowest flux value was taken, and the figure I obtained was 16.2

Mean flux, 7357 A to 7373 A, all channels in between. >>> 16.2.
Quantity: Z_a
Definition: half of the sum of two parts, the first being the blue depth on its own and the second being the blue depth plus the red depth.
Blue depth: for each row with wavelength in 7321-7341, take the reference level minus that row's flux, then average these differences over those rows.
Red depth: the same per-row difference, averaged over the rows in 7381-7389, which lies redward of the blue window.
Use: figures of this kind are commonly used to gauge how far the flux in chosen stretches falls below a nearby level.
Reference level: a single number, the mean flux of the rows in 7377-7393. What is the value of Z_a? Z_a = -0.183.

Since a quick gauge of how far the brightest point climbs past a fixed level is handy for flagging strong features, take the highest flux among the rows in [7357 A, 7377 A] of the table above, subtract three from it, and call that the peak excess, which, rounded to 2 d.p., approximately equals 13.77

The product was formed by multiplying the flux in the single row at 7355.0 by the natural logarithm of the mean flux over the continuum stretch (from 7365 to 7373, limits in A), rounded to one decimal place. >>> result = 45.7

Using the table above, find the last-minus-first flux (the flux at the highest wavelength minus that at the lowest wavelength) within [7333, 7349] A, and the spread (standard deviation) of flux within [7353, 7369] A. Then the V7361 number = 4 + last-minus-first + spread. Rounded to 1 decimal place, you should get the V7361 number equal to 3.4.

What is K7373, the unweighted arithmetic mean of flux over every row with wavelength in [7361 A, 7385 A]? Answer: 16.4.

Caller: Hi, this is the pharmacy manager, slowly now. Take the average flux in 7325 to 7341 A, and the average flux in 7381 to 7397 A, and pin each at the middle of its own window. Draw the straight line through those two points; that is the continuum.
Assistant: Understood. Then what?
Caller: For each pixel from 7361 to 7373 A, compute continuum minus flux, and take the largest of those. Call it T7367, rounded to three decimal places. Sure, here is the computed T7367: 0.434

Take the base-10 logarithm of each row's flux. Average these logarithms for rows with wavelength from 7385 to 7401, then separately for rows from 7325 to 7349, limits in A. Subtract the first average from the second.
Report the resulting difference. -0.0029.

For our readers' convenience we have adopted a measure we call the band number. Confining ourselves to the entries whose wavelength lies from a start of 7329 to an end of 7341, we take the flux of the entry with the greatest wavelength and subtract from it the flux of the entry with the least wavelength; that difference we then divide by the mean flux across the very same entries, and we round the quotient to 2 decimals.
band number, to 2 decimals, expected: -0.05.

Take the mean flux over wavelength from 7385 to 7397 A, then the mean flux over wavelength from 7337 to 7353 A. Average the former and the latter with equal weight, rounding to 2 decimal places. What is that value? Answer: 16.36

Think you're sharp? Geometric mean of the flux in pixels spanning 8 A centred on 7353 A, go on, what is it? 16.4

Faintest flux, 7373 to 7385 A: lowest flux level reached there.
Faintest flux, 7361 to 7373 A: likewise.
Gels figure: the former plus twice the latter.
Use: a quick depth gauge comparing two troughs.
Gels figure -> 48.7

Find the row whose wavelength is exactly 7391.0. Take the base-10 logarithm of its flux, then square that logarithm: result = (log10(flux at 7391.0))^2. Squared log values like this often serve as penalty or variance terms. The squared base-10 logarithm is 1.46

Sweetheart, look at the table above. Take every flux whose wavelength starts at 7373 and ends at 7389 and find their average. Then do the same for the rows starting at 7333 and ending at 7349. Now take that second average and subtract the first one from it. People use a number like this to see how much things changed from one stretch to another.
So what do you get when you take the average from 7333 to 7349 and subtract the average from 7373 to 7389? -0.32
